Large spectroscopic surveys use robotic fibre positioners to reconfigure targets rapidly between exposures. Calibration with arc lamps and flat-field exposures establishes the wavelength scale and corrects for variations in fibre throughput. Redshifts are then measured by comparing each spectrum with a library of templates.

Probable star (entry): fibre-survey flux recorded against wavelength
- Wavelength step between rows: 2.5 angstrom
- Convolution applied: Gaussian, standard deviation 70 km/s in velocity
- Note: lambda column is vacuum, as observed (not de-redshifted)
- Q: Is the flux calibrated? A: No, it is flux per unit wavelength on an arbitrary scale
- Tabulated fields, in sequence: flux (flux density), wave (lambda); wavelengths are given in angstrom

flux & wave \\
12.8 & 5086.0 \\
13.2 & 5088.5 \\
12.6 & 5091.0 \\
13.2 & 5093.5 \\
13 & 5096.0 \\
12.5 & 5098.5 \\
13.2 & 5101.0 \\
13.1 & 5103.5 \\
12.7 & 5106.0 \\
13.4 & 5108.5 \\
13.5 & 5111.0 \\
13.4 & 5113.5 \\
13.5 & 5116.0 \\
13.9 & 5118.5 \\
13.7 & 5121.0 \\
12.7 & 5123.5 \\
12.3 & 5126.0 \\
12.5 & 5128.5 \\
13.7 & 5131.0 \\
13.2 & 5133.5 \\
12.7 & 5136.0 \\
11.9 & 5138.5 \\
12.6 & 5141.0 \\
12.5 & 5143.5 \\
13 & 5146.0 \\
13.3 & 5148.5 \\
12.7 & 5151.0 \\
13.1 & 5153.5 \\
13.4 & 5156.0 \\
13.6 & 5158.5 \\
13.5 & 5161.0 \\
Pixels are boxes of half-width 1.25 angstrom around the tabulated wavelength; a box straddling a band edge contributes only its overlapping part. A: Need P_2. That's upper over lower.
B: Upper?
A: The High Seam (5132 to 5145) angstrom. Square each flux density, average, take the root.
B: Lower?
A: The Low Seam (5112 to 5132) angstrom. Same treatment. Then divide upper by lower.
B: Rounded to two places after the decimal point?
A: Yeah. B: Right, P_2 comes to 0.95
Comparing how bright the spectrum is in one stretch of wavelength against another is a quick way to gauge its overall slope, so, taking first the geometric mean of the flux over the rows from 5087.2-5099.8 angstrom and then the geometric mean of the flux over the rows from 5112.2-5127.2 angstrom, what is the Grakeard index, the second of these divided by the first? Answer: 1.03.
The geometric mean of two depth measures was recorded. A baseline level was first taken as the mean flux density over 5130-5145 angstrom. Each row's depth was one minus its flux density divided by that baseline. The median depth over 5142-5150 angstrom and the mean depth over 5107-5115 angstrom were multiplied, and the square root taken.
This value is 0.031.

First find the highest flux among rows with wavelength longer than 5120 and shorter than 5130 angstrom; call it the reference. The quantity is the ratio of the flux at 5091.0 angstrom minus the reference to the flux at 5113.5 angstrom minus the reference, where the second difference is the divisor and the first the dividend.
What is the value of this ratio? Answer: 3.7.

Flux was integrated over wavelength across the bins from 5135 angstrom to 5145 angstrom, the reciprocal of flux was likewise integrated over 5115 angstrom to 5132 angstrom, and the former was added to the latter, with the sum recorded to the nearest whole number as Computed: 126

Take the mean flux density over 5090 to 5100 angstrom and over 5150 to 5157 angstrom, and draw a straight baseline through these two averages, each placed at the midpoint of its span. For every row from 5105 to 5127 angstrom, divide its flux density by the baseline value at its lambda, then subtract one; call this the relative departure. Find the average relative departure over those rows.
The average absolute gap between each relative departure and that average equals 0.0349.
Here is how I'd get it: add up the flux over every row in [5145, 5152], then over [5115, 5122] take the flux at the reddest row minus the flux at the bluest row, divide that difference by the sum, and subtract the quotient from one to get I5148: 0.99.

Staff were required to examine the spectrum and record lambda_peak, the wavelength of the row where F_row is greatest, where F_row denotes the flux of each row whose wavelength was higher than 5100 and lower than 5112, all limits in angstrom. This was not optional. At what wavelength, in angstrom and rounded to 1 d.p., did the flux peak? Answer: 5111.0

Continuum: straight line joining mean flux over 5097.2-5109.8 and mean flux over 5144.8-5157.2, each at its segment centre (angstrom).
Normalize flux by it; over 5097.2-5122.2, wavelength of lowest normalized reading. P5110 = 5098.5 angstrom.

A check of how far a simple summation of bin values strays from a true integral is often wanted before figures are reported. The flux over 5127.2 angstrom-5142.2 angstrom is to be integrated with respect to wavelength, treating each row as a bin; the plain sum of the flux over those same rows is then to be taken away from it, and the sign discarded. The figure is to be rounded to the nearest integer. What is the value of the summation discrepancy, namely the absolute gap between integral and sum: 115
